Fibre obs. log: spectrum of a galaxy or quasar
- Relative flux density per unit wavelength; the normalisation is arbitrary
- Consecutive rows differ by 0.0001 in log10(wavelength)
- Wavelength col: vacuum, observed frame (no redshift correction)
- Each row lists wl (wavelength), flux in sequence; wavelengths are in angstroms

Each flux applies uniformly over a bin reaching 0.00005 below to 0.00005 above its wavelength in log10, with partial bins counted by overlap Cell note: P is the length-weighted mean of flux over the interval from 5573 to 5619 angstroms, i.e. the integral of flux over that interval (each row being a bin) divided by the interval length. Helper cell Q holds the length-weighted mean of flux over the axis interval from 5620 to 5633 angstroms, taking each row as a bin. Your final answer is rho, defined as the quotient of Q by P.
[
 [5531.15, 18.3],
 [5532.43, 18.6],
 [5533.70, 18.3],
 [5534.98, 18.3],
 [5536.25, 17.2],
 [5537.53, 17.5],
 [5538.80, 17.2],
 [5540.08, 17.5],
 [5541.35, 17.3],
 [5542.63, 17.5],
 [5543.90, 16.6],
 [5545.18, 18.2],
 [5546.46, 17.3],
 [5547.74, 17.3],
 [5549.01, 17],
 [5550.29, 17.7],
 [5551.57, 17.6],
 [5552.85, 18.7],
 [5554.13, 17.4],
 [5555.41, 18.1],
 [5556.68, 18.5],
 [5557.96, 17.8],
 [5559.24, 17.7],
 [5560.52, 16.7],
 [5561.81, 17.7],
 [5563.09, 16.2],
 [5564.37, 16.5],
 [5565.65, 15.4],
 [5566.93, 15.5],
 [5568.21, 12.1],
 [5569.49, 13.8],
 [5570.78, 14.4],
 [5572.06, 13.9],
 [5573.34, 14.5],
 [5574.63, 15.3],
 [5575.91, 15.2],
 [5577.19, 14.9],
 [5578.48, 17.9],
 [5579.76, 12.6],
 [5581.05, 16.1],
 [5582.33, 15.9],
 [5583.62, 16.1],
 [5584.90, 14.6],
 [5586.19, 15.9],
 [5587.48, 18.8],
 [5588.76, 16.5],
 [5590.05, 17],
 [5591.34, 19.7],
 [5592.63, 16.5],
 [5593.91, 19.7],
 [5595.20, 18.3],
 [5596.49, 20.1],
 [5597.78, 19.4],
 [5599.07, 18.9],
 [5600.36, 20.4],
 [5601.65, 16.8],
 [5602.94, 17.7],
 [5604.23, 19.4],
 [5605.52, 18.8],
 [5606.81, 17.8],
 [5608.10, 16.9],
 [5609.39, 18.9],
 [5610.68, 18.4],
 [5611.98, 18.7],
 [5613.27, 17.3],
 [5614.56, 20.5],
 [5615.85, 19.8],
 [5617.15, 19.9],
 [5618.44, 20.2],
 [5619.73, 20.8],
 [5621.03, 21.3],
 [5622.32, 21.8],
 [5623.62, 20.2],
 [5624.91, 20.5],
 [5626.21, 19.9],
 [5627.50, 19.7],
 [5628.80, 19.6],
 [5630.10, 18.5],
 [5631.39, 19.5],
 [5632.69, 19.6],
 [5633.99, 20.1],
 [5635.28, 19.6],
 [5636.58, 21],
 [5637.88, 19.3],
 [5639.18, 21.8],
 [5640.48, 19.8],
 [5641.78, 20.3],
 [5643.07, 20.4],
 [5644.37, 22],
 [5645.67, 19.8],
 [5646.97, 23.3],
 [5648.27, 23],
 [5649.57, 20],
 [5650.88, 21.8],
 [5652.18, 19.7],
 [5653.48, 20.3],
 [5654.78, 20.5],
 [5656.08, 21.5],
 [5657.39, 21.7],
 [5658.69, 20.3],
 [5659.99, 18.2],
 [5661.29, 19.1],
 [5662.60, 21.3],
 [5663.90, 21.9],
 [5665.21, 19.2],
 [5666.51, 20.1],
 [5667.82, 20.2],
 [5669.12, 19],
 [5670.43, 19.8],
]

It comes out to 1.14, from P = 18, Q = 20.1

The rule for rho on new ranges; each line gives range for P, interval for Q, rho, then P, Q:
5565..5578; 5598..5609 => 1.26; 15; 18.4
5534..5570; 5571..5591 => 0.92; 17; 15.7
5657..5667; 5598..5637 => 0.96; 20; 19.4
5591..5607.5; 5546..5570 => 0.90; 19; 16.8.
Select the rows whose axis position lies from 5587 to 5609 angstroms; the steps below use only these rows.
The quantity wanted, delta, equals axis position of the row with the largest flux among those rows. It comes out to 5600.36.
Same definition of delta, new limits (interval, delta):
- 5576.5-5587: 5578.48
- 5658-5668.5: 5663.90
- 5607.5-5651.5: 5646.97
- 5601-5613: 5604.23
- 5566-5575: 5566.93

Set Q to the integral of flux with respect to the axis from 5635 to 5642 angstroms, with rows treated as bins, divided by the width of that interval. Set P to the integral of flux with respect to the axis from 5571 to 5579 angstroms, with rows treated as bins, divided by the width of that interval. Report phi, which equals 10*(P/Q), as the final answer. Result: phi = 7.5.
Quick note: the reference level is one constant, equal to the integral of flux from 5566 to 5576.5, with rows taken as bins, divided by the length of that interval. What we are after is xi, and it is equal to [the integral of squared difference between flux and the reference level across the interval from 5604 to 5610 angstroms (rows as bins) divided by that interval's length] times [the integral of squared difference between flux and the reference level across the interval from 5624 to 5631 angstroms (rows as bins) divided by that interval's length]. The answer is 459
